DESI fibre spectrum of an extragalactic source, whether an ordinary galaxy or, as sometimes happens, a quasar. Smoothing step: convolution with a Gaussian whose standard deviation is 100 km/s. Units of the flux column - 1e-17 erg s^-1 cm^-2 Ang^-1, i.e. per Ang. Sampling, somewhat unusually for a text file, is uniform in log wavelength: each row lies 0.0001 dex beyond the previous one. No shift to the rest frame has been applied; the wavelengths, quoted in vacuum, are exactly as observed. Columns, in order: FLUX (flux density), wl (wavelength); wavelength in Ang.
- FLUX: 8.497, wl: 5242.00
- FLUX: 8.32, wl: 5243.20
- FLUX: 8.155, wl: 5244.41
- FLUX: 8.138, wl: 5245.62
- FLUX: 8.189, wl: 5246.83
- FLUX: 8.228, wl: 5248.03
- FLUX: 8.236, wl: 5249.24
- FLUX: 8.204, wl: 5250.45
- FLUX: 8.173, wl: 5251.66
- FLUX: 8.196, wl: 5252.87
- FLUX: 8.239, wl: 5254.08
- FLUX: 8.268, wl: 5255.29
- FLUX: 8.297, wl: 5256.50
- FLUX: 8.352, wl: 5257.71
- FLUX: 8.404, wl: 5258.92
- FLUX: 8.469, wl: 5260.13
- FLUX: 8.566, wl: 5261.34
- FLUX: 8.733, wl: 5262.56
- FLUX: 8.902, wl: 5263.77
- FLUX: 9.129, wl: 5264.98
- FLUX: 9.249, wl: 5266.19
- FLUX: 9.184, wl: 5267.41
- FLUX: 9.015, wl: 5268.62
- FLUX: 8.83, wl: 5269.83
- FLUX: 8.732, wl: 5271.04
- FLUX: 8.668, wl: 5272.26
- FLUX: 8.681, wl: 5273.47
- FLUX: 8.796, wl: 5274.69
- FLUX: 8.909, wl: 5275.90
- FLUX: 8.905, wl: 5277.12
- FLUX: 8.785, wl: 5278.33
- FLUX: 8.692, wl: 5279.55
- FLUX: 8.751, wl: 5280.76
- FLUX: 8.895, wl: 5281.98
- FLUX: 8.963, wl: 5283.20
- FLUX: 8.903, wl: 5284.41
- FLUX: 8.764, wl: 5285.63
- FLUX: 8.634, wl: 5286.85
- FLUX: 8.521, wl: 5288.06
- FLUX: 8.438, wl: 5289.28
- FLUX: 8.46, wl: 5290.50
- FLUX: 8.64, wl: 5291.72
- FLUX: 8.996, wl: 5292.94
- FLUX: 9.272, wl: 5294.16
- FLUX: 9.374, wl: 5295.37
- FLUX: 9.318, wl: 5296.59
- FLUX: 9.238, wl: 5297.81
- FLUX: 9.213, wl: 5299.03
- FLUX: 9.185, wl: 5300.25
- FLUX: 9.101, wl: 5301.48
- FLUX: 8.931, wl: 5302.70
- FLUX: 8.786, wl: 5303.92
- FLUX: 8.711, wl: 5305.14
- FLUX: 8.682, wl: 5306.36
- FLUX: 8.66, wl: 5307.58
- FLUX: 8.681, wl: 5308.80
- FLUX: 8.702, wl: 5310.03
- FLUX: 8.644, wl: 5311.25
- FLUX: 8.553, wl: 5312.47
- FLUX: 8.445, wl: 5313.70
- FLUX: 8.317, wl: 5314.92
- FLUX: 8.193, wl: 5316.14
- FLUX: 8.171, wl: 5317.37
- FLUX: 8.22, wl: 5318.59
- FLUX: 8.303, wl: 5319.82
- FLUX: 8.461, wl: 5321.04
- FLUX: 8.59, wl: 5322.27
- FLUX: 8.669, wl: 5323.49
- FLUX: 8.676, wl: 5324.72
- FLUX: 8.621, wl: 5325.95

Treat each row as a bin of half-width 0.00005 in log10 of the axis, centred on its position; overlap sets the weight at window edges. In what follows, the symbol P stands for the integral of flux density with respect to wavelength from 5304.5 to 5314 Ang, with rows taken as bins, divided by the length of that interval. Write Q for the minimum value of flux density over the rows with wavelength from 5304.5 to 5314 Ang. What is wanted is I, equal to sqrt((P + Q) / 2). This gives 2.92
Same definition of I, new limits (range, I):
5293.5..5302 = 3.03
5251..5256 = 2.86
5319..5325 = 2.90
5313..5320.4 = 2.87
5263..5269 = 3.00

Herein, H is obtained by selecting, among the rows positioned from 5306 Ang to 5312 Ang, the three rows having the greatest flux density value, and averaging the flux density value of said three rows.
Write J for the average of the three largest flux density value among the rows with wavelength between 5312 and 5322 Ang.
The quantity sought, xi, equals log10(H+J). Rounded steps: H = 8.69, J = 8.5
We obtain 1.23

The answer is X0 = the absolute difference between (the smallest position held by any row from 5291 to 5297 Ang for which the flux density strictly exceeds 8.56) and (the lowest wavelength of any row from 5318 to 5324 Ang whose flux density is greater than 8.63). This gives 31.8 Ang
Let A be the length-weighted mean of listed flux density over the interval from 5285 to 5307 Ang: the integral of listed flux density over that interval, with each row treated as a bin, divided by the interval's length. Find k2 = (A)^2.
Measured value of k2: 79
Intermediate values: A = 8.9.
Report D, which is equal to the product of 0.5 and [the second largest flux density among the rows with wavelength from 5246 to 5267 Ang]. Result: 4.56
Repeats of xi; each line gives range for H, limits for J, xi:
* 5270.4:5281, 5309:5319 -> 1.24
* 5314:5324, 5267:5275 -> 1.25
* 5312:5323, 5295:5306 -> 1.25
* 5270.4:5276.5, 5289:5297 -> 1.26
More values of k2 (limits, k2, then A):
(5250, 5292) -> 75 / 8.7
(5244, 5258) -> 68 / 8.2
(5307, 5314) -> 74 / 8.6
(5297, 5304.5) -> 82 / 9.1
